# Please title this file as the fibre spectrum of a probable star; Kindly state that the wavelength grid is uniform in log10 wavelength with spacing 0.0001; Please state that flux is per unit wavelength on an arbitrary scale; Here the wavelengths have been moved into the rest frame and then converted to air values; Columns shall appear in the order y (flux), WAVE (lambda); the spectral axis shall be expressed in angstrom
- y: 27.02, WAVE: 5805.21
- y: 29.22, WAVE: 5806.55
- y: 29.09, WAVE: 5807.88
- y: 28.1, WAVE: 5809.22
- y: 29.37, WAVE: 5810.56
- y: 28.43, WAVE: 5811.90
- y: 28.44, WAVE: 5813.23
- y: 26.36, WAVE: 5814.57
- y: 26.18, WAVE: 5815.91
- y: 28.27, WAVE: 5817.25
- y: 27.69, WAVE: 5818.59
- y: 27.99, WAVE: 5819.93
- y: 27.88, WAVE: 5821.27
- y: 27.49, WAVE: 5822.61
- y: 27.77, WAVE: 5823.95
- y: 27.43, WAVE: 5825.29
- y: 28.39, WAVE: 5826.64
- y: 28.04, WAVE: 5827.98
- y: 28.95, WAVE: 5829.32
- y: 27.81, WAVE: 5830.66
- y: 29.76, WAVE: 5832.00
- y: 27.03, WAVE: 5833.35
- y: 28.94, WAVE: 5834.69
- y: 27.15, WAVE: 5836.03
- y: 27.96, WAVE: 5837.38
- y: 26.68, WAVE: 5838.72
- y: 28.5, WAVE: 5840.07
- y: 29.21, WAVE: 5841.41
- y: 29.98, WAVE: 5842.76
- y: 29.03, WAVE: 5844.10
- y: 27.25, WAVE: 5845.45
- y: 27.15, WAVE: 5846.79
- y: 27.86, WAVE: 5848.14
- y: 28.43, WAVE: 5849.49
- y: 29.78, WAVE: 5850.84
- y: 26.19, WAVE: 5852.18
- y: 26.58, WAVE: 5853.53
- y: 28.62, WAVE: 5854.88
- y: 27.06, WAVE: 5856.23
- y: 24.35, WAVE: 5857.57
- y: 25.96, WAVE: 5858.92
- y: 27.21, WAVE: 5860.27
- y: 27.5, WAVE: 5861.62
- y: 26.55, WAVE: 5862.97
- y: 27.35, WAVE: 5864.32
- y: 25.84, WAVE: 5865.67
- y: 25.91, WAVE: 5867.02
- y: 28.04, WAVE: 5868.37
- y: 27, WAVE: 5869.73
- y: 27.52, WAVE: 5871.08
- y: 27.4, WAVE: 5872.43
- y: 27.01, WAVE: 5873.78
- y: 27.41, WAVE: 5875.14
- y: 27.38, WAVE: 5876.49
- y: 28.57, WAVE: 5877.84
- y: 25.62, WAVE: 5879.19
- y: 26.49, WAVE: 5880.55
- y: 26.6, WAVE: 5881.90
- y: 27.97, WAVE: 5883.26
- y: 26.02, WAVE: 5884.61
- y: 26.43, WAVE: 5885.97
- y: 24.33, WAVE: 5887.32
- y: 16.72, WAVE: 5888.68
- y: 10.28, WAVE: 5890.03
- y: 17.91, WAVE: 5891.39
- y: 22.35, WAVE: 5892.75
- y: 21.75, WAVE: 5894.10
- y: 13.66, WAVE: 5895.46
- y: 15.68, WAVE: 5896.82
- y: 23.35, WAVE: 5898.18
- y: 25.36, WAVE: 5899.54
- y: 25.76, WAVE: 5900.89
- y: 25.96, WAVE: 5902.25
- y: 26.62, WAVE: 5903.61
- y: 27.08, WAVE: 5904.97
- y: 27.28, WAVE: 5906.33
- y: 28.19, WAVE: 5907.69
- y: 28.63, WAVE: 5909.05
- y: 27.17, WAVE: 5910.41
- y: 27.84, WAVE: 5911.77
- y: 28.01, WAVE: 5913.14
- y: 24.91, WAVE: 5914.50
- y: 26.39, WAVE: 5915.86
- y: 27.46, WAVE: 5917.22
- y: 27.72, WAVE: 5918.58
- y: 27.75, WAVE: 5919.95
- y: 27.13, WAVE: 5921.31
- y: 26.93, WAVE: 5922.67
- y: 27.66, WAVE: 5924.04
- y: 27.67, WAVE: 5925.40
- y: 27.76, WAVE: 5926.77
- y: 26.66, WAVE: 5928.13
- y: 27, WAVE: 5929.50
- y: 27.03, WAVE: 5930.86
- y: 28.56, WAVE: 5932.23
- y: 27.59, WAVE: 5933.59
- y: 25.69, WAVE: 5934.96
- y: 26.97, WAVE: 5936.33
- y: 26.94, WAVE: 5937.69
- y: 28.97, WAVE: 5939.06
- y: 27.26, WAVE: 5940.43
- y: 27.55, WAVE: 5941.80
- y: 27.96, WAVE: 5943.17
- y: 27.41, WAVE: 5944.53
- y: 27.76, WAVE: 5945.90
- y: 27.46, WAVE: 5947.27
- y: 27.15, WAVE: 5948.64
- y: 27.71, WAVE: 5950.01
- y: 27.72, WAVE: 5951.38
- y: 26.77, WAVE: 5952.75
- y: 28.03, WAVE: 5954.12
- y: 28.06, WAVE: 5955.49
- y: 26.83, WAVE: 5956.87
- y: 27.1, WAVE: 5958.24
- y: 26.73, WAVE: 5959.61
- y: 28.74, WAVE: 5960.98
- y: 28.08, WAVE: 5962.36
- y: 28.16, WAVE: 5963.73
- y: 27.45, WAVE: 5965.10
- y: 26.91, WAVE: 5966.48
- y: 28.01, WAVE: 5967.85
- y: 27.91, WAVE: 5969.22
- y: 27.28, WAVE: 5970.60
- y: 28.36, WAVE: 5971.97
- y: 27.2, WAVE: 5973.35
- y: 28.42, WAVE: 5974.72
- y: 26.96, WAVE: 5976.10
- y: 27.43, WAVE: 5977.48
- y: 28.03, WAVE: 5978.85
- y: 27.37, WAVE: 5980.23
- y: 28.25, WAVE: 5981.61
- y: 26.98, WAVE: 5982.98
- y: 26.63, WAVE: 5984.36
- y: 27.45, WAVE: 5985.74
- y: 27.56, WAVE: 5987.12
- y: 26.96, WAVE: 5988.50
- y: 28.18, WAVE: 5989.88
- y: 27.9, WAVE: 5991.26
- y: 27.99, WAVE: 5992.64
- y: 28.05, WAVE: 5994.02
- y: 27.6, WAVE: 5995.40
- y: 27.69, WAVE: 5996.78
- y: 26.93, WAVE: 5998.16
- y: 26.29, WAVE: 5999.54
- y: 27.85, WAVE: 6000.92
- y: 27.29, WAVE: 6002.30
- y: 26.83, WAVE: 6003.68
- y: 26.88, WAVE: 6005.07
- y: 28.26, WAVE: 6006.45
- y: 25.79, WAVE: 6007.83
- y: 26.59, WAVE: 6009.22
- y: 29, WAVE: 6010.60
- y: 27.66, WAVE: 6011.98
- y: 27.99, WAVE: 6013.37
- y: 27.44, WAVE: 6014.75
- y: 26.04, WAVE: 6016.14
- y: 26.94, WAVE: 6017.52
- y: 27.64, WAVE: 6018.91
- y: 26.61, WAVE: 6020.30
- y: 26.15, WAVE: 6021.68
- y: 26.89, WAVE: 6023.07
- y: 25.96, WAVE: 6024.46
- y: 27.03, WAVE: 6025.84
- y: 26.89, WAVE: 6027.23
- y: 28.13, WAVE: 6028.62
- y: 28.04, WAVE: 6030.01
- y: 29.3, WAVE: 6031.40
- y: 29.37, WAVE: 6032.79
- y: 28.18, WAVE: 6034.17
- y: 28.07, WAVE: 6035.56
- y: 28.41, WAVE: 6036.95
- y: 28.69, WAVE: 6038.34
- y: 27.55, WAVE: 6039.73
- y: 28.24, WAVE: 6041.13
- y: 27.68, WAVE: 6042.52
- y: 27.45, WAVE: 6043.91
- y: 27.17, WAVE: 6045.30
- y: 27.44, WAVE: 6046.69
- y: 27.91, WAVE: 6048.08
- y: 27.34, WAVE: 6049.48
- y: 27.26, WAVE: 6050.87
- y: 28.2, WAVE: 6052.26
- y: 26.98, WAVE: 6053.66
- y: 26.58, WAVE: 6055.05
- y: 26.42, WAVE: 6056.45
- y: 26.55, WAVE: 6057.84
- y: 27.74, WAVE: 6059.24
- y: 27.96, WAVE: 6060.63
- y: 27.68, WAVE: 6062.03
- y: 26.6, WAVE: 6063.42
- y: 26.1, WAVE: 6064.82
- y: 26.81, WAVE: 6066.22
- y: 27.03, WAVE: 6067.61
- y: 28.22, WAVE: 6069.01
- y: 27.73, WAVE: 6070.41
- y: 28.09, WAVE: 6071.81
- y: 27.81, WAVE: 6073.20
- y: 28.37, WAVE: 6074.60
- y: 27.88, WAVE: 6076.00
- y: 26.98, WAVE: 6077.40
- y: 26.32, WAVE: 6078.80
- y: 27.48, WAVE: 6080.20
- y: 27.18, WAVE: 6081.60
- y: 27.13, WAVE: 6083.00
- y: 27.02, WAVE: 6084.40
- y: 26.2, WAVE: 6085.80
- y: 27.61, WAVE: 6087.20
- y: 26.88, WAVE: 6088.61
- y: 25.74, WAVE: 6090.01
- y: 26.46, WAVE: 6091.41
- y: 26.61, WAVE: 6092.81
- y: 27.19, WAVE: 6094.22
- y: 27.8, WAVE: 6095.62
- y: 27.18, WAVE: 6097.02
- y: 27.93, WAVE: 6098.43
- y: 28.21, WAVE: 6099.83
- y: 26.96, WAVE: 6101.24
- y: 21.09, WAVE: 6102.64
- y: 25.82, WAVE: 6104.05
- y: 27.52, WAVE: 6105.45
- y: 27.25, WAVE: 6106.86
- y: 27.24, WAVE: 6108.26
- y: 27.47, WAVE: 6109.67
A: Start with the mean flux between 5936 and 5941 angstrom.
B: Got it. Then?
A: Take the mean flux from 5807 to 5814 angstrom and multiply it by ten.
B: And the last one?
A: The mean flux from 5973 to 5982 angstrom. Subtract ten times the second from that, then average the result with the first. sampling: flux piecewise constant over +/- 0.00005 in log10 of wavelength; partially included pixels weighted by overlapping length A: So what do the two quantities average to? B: -116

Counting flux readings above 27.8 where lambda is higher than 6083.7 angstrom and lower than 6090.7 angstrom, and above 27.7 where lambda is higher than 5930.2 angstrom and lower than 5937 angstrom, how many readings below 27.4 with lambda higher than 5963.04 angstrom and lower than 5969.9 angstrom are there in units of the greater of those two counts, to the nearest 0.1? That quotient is 1.0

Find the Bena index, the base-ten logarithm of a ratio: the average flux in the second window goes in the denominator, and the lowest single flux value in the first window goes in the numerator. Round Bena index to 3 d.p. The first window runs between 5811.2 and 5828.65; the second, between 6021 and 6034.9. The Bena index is -0.023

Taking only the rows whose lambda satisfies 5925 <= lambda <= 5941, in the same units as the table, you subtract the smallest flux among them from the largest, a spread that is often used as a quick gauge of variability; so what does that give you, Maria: 3.3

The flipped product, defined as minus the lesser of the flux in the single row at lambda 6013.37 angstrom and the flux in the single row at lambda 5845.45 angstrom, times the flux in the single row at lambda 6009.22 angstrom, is -725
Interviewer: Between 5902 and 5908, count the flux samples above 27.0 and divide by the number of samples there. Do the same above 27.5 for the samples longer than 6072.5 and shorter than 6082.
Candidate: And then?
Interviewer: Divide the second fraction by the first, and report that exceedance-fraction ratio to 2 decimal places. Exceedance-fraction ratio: 0.71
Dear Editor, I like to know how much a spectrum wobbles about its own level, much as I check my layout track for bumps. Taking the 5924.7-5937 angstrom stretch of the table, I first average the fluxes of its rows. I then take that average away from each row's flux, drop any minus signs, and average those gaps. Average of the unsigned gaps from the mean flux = 0.60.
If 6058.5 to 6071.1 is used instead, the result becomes 0.61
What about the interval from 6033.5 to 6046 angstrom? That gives 0.42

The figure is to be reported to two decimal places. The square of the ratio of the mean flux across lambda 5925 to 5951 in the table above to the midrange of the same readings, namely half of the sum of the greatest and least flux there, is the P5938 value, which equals 1.01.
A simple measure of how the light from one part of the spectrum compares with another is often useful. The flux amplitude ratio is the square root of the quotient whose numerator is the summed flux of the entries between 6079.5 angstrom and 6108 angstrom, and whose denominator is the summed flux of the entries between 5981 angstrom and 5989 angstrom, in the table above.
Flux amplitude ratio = 1.81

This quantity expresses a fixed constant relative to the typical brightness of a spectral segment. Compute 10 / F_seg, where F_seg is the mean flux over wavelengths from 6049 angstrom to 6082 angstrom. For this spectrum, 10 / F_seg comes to 0.366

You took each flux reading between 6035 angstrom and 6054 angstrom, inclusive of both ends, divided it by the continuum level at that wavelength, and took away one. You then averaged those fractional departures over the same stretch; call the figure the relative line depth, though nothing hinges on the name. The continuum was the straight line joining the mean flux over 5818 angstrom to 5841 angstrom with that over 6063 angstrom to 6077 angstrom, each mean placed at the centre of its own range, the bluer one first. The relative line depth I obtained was 0.01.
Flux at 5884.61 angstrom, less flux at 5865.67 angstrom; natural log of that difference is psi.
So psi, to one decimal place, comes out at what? -1.7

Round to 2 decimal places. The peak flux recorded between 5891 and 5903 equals 25.96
